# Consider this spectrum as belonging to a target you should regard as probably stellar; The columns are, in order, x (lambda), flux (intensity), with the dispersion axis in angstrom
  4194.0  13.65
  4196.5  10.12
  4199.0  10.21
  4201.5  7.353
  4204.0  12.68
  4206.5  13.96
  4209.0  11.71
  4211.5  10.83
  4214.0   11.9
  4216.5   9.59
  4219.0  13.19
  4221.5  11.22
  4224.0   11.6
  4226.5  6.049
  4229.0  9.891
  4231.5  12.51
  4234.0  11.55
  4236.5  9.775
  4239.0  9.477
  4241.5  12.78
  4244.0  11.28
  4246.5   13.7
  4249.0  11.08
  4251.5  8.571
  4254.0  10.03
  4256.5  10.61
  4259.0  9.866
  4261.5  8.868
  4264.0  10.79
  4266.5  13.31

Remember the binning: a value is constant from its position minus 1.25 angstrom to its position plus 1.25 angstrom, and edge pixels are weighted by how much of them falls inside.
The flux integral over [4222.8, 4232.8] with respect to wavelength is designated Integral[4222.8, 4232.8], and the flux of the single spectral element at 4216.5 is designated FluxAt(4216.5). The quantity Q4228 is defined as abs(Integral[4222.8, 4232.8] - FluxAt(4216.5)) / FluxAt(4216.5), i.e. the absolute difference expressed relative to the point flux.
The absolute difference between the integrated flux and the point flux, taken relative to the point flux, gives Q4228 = 9.4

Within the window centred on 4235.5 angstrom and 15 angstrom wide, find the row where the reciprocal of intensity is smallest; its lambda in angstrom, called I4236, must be 4241.5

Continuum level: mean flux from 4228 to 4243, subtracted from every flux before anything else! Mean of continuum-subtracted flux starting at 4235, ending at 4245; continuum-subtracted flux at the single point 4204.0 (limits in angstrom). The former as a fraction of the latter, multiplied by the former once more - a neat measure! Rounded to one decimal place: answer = 0.0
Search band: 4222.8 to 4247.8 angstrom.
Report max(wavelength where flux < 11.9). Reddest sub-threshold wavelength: 4244.0 angstrom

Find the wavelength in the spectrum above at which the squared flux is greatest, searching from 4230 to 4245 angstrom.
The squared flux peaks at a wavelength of 4241.5 angstrom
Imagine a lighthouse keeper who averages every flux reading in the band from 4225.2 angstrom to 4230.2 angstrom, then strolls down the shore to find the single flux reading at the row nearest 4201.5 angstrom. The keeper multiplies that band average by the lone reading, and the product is 59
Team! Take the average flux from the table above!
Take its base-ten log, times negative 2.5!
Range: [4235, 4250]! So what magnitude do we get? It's -2.64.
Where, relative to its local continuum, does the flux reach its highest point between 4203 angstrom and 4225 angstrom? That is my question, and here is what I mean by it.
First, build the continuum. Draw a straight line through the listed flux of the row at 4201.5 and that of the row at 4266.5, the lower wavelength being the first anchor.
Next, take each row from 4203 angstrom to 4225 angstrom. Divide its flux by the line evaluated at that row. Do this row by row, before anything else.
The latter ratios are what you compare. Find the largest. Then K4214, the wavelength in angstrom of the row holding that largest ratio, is 4206.5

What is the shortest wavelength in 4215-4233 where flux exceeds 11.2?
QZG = 4219.0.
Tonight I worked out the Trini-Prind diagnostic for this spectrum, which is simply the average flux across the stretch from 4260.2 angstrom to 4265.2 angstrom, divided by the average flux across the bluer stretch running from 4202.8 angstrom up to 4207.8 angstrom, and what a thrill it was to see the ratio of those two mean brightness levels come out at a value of 0.74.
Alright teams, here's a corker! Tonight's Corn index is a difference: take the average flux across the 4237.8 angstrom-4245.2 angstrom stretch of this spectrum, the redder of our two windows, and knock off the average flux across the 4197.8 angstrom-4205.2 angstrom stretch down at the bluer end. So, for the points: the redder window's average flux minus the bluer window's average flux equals 1.1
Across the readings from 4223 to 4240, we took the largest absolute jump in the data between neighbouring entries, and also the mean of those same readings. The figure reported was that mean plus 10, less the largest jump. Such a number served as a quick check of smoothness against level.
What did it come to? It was 14.6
